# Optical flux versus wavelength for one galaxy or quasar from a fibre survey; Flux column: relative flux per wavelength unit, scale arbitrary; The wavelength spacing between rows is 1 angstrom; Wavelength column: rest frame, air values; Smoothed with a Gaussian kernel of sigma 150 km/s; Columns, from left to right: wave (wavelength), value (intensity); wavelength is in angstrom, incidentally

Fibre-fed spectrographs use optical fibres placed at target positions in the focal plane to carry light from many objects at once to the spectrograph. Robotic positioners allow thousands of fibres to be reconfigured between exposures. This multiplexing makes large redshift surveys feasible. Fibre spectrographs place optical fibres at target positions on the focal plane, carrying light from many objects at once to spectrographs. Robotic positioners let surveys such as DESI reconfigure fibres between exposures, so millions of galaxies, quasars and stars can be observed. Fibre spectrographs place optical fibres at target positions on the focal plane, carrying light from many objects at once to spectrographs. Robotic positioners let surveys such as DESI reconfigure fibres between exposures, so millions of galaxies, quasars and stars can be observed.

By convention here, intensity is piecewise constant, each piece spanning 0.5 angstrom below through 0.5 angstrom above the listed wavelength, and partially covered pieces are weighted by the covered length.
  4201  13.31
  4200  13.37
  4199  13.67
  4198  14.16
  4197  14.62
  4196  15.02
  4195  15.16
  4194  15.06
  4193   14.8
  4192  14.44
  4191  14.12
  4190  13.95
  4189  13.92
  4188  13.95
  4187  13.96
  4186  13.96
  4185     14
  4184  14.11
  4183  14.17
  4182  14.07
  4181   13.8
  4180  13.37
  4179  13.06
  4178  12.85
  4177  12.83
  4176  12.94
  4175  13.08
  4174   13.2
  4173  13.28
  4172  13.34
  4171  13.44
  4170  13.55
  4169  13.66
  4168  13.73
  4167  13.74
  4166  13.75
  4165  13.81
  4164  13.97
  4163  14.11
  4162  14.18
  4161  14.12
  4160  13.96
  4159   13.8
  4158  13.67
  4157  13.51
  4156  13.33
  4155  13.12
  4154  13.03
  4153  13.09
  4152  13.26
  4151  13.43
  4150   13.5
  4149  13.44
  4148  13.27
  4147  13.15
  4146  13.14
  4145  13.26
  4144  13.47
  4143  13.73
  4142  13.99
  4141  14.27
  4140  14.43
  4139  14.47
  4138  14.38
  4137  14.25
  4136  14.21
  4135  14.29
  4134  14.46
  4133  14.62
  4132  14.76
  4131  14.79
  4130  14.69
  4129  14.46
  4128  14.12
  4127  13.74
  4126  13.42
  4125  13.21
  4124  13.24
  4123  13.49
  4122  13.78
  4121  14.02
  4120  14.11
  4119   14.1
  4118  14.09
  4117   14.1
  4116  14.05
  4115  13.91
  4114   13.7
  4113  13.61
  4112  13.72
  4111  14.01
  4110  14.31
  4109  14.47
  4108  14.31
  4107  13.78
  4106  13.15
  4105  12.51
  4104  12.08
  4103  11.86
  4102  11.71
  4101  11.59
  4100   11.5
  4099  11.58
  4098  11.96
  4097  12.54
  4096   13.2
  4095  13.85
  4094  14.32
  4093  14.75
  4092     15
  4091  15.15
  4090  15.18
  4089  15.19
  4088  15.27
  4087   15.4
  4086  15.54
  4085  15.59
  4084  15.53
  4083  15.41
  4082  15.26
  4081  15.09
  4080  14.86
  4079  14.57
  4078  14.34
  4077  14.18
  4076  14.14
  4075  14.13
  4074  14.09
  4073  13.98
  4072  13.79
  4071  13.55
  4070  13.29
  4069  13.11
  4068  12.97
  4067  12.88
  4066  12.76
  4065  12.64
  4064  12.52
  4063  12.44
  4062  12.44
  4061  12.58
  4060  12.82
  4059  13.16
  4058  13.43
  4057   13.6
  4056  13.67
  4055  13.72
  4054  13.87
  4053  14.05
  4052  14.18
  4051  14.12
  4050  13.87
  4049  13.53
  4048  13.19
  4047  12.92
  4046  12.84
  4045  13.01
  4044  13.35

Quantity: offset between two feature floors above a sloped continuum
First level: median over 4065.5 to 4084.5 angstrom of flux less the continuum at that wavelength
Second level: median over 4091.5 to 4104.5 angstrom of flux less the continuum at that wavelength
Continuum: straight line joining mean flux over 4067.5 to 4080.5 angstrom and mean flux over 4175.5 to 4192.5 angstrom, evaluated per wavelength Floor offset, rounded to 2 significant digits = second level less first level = -2.0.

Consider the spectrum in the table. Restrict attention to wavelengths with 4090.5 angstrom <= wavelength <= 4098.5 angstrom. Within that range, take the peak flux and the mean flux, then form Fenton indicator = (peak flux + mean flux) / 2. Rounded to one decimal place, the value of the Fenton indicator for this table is 14.5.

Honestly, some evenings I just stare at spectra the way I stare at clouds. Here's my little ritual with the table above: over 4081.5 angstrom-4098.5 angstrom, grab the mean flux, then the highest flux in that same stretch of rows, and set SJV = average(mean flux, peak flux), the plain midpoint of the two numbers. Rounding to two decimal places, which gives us 15.12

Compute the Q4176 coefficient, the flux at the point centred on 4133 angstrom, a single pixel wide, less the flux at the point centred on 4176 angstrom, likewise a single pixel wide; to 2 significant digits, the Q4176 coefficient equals 1.7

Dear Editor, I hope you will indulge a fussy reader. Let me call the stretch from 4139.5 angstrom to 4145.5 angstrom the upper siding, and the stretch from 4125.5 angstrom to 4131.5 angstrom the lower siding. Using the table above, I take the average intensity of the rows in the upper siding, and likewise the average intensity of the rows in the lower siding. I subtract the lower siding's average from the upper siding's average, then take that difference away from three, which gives 3.3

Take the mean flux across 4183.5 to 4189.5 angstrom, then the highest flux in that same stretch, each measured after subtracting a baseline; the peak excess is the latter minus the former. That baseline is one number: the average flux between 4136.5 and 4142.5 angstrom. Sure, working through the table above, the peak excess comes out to 0.127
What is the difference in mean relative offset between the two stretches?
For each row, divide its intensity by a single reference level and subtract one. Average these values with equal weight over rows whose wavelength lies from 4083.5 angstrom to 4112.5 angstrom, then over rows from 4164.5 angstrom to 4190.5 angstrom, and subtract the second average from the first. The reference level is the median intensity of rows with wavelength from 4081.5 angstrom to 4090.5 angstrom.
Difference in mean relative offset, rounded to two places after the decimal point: 0.01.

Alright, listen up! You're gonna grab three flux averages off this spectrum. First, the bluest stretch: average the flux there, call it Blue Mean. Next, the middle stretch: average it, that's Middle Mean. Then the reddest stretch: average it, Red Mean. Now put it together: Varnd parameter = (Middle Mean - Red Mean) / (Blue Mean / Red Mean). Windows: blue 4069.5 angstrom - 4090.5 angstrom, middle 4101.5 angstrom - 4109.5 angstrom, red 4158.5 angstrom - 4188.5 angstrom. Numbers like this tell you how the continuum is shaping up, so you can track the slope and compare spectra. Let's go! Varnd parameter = -0.6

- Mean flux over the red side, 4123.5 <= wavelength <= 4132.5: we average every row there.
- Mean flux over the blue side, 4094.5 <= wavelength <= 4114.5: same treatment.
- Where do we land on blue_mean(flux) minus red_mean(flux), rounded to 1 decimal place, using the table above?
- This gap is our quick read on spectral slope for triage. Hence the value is -1.1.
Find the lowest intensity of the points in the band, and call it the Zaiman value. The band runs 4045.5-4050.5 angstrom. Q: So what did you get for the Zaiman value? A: 12.84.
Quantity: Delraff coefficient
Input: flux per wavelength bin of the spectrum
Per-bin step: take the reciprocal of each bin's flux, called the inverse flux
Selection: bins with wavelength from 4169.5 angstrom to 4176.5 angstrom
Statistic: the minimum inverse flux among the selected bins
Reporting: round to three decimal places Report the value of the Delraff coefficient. 0.074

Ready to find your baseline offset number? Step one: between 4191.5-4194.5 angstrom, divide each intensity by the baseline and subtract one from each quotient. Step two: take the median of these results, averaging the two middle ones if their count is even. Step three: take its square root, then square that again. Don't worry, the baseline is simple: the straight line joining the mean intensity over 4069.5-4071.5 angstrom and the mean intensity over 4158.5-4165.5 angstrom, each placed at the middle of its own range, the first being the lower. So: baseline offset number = 0.0432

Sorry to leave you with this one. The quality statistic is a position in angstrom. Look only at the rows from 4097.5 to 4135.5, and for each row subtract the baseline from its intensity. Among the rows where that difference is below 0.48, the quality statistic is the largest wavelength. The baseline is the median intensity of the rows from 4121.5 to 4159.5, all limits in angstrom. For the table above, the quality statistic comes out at 4128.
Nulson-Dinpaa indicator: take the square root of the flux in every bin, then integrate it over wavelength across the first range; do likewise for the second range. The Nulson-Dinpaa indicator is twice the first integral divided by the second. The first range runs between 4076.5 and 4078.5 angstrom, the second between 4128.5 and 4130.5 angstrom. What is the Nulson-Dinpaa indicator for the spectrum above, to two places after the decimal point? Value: 1.98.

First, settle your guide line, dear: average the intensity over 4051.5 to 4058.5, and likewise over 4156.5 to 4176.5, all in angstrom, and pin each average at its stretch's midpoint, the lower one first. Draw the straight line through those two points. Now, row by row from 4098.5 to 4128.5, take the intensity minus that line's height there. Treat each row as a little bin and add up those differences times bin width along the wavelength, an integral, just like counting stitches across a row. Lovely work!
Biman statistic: -10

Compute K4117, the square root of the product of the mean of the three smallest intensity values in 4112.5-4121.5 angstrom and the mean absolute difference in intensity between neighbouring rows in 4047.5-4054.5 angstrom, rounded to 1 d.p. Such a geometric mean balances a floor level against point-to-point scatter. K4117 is 1.7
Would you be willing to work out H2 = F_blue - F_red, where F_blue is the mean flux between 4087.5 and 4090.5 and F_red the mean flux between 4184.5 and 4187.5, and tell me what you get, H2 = 1.2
